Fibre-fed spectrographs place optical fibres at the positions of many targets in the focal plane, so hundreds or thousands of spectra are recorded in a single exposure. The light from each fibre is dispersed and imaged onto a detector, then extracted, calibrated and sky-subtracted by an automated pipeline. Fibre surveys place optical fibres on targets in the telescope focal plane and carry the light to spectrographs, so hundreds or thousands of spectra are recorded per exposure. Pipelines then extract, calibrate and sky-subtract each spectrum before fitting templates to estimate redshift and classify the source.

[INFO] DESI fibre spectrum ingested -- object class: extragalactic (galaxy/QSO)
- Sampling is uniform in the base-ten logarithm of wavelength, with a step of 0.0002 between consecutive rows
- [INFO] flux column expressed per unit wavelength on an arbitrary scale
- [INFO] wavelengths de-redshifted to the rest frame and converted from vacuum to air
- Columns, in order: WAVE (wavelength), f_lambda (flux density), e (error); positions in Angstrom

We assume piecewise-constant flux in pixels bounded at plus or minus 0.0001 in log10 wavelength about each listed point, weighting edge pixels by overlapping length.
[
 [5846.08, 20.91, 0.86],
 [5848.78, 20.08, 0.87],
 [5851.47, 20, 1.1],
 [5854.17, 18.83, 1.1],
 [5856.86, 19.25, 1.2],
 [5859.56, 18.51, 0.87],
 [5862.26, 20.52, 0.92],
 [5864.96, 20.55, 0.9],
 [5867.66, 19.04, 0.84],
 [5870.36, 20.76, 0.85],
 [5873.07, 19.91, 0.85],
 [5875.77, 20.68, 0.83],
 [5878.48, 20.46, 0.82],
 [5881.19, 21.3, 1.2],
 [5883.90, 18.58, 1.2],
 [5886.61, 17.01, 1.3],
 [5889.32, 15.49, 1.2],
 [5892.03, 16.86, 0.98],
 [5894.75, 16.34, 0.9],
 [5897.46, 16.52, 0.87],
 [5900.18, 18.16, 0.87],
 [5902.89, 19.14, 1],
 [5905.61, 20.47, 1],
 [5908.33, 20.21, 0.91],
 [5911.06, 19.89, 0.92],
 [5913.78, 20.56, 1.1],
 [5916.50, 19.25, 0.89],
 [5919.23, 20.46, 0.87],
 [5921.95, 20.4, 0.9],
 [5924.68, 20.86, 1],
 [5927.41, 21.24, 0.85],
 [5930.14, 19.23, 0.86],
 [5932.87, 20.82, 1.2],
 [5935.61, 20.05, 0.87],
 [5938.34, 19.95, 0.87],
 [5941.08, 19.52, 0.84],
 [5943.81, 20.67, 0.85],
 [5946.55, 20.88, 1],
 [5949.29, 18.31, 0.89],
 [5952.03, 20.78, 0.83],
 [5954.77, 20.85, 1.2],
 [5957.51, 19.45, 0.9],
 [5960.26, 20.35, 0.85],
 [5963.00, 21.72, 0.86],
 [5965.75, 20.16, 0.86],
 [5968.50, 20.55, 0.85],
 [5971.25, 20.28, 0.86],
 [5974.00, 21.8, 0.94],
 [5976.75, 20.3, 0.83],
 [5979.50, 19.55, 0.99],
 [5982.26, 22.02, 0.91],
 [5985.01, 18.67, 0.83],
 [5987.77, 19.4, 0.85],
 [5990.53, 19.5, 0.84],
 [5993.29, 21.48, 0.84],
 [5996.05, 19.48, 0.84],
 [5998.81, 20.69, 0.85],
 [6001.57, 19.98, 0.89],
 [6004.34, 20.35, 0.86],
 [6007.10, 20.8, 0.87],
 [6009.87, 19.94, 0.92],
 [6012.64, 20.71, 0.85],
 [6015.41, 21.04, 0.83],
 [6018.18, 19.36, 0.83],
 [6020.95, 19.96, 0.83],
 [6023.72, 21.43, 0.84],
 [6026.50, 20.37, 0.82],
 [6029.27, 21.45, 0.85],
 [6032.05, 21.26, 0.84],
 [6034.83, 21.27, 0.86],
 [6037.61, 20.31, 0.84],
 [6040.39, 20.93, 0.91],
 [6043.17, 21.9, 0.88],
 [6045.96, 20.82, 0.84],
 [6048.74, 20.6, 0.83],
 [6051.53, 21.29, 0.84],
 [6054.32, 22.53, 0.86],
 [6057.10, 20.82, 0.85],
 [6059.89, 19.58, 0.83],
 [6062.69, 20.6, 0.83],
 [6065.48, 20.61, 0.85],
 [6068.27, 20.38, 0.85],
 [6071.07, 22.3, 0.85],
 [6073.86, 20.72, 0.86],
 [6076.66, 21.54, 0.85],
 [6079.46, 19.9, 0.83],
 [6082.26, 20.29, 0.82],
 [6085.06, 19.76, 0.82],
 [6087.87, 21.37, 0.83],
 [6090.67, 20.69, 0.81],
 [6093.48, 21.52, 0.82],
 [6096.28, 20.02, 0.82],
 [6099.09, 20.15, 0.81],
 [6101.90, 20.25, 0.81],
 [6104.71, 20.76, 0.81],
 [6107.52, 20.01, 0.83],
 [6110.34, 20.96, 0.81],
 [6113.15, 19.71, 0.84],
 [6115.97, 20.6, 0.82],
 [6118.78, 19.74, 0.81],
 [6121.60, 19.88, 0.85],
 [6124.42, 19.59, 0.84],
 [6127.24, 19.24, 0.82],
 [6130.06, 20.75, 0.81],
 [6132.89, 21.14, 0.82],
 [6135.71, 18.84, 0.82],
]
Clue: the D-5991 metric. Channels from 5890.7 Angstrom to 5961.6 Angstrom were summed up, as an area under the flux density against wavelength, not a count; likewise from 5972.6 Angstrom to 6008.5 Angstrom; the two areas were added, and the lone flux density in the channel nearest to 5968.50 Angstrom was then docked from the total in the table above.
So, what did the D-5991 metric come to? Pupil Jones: 2103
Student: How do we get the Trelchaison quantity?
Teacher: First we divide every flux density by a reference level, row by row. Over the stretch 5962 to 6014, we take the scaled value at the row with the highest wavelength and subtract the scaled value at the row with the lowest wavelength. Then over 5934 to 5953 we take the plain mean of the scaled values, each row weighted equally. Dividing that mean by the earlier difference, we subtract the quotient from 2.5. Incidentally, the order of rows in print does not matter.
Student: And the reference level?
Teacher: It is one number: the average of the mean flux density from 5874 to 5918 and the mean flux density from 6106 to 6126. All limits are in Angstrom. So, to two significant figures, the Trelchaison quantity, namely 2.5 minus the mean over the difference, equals 22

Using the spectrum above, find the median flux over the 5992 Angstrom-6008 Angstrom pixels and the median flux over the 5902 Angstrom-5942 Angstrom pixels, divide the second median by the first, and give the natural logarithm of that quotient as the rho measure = -0.015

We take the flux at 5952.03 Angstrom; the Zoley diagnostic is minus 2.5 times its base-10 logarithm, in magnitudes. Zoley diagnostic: -3.294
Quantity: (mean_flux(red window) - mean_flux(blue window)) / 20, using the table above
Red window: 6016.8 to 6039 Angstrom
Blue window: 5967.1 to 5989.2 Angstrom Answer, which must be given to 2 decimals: 0.02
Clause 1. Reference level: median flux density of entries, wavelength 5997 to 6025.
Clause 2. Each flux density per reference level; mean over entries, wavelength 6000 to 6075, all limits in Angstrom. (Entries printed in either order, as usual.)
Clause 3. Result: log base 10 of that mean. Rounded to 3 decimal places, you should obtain 0.006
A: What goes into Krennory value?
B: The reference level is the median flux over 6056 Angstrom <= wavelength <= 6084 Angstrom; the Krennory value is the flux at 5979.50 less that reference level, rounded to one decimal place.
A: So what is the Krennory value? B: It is -1.1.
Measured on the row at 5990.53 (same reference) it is -1.1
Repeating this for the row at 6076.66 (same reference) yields 0.9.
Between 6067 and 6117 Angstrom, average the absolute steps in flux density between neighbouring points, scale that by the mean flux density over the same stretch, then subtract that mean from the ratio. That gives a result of -20.6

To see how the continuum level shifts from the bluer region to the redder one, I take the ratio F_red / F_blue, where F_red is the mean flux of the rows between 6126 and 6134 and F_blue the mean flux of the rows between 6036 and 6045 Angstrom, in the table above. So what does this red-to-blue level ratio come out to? 0.97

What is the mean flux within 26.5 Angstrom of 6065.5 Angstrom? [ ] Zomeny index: 20.9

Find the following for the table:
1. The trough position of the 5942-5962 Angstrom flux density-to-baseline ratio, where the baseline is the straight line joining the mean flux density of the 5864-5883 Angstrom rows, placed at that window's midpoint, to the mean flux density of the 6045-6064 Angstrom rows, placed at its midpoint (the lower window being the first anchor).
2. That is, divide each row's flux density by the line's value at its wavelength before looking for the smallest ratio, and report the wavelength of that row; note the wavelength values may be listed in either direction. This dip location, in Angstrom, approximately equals 5949.29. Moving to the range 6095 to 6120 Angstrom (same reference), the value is 6113.15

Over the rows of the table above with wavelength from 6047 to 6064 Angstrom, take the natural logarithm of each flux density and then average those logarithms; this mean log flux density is 3.04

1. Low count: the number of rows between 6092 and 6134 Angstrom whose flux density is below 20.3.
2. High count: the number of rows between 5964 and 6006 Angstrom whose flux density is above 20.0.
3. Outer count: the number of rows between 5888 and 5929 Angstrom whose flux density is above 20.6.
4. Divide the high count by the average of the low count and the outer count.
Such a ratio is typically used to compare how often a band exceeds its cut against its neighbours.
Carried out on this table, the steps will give 1.6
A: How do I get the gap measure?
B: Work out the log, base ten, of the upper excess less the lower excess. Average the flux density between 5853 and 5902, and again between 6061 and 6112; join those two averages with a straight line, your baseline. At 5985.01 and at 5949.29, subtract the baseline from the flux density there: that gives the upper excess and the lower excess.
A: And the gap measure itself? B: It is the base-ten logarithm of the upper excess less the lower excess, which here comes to -1.3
